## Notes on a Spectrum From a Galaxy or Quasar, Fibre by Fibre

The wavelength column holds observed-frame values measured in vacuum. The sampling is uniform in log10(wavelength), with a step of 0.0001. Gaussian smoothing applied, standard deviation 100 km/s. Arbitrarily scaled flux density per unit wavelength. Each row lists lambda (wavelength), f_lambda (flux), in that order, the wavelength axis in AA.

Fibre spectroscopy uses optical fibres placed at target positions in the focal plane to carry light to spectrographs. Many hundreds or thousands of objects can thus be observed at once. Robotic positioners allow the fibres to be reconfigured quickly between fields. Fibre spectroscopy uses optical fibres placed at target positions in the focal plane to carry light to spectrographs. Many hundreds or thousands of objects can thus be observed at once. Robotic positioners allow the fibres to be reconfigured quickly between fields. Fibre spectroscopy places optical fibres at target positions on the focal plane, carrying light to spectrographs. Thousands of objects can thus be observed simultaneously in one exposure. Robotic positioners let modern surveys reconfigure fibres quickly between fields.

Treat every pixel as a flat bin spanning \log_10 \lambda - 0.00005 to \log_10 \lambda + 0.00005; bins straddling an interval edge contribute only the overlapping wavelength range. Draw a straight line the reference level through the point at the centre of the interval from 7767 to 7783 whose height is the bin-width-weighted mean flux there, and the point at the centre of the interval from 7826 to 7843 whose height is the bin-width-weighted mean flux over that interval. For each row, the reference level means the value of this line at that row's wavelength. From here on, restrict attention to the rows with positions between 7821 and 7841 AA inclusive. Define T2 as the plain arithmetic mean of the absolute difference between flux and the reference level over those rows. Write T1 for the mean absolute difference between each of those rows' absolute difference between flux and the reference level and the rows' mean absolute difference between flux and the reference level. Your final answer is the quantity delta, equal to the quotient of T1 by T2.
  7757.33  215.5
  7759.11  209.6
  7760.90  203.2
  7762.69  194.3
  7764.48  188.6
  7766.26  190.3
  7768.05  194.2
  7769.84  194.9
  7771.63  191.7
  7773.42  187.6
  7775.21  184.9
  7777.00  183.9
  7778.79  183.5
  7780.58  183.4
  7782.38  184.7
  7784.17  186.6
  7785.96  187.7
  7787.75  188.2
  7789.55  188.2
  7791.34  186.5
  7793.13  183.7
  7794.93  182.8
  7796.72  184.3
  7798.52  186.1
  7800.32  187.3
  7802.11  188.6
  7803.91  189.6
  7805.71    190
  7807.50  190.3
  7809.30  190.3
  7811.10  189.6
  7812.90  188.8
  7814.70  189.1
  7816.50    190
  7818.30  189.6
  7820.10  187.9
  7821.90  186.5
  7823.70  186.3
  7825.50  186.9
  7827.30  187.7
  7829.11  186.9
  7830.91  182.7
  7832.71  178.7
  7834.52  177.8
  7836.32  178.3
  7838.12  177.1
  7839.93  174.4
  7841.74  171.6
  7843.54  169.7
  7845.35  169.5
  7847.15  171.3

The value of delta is 0.5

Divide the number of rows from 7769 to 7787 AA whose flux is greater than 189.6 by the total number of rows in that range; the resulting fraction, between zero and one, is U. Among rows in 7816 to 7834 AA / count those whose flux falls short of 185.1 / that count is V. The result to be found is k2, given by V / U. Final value 10.0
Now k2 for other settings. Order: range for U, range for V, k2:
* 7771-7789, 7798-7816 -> 0.0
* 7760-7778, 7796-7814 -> 1.7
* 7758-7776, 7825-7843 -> 10.0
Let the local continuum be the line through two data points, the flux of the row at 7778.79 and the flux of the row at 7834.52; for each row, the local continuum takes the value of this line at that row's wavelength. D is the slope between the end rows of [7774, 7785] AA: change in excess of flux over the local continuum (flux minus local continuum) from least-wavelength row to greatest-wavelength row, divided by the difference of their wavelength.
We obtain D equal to 0.3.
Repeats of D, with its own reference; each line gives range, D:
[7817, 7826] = -0.3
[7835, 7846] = -0.9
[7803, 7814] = 0.0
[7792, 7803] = 0.6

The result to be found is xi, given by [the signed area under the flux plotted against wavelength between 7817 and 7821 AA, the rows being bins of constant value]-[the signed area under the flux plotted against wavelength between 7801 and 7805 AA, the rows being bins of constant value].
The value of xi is -1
